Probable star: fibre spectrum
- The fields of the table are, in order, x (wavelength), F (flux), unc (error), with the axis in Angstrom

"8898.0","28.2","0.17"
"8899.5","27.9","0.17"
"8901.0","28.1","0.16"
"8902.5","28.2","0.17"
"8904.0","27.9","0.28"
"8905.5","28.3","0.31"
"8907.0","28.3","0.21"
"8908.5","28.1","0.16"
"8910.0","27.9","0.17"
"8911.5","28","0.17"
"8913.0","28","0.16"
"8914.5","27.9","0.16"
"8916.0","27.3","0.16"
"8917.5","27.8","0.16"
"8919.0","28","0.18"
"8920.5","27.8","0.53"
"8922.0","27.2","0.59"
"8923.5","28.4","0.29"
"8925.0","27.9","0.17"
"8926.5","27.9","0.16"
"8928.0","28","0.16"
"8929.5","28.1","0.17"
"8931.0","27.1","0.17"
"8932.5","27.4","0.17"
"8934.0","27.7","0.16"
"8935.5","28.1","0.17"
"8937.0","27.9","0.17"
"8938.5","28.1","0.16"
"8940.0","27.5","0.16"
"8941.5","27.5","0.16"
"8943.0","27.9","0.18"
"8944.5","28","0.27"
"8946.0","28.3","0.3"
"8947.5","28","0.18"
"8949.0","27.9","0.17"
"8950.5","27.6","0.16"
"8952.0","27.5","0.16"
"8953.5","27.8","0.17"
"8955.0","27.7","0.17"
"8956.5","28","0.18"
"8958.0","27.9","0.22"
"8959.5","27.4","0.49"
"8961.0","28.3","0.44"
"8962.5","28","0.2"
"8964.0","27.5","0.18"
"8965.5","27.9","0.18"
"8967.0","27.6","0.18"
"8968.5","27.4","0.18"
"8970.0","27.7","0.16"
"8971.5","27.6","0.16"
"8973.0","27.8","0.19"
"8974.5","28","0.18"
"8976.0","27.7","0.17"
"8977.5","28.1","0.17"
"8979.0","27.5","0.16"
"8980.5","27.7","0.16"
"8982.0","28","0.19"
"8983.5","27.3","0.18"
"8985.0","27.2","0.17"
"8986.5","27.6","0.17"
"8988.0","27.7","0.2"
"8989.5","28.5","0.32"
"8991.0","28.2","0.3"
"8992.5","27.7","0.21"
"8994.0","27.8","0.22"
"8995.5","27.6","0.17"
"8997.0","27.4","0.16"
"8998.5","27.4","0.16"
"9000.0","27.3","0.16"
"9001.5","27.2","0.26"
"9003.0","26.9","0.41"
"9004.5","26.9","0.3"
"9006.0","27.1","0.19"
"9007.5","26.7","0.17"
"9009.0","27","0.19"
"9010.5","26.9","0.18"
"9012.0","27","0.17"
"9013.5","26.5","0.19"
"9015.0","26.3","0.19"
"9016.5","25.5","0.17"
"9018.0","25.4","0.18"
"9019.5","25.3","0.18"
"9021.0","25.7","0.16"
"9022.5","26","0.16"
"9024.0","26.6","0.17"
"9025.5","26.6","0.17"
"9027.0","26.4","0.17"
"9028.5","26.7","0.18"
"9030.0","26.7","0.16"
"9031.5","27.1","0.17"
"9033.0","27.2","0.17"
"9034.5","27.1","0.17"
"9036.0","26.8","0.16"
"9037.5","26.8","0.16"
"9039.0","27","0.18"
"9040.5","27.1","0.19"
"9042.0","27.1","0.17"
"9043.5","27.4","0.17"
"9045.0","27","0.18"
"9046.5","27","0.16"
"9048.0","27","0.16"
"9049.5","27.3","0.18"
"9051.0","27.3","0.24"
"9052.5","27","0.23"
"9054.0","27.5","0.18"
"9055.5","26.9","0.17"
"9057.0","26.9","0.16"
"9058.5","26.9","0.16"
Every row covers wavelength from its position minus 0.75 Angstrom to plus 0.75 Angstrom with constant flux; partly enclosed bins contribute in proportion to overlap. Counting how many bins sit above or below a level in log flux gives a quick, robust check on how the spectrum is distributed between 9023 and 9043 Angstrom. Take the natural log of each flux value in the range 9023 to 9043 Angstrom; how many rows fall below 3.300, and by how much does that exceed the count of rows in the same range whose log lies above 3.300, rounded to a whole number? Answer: 11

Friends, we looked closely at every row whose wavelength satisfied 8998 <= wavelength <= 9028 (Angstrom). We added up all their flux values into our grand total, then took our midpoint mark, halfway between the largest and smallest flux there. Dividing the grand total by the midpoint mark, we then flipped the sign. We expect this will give -20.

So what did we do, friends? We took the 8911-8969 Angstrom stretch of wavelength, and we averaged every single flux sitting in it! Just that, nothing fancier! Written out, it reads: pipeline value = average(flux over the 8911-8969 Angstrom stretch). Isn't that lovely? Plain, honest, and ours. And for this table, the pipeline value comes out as 27.8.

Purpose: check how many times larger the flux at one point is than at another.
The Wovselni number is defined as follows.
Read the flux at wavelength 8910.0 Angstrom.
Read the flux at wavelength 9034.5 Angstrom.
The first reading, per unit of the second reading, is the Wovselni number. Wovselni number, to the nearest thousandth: 1.030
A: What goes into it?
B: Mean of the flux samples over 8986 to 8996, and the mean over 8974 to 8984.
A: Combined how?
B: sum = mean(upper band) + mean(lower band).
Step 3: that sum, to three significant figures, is 55.6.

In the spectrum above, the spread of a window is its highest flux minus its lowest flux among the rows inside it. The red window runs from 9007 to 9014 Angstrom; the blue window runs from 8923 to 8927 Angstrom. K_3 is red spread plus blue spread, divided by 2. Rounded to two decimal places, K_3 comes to 0.50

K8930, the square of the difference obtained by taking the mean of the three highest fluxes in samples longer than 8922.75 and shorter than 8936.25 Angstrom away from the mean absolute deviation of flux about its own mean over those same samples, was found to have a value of 779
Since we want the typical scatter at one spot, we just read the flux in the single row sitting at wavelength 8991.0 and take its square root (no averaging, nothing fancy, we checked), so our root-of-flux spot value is 5.31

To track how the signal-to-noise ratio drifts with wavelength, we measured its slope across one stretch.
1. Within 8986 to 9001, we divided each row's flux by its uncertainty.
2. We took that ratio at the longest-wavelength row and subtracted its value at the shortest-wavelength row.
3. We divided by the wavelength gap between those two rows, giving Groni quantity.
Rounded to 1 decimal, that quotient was 0.6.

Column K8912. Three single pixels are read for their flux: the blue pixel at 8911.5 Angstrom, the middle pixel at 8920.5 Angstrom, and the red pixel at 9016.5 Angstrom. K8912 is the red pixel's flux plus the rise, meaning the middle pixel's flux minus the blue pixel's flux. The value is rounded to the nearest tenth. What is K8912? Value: 25.3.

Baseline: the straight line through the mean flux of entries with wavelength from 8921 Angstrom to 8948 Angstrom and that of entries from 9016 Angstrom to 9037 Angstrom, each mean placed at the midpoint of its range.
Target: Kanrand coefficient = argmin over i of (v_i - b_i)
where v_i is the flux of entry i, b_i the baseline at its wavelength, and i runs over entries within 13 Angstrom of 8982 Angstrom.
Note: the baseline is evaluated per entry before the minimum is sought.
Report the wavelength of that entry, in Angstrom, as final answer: 8985.0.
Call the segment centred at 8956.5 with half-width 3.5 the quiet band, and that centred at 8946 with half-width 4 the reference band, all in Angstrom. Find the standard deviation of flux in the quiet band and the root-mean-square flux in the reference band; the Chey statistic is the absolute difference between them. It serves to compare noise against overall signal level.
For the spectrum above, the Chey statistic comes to 27.8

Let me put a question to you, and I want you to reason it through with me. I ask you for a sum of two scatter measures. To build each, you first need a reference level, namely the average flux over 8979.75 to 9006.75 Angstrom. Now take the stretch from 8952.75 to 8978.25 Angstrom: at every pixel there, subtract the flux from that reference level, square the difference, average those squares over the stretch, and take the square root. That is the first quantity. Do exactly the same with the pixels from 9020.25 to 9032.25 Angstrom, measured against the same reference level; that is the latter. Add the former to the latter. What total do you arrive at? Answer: 1.5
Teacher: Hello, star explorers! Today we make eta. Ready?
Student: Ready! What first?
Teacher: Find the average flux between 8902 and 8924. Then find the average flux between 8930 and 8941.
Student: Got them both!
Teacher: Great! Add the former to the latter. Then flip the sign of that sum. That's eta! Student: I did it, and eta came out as -55.6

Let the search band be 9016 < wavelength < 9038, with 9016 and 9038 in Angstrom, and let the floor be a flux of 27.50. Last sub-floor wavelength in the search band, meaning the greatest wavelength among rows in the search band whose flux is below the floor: 9037.5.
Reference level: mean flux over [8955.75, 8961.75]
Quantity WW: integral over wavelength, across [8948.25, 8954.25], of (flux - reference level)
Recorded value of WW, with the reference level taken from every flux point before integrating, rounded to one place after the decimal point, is -1.2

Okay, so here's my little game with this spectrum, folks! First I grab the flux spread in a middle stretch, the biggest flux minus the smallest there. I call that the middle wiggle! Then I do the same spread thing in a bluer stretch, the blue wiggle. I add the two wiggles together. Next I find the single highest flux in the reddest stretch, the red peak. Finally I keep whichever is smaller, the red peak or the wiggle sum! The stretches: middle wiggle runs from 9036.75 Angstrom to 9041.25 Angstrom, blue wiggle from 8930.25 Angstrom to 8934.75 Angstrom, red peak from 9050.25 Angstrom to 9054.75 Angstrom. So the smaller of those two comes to 0.90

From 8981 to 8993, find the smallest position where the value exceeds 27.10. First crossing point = 8982.0 Angstrom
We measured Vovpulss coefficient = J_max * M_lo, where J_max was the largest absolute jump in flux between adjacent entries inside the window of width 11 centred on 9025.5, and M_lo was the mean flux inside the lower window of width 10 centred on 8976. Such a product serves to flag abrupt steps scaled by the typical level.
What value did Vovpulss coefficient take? 17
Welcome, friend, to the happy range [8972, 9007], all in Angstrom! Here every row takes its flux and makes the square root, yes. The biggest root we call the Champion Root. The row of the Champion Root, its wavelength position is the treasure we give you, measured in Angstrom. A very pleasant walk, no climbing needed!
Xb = 8989.5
